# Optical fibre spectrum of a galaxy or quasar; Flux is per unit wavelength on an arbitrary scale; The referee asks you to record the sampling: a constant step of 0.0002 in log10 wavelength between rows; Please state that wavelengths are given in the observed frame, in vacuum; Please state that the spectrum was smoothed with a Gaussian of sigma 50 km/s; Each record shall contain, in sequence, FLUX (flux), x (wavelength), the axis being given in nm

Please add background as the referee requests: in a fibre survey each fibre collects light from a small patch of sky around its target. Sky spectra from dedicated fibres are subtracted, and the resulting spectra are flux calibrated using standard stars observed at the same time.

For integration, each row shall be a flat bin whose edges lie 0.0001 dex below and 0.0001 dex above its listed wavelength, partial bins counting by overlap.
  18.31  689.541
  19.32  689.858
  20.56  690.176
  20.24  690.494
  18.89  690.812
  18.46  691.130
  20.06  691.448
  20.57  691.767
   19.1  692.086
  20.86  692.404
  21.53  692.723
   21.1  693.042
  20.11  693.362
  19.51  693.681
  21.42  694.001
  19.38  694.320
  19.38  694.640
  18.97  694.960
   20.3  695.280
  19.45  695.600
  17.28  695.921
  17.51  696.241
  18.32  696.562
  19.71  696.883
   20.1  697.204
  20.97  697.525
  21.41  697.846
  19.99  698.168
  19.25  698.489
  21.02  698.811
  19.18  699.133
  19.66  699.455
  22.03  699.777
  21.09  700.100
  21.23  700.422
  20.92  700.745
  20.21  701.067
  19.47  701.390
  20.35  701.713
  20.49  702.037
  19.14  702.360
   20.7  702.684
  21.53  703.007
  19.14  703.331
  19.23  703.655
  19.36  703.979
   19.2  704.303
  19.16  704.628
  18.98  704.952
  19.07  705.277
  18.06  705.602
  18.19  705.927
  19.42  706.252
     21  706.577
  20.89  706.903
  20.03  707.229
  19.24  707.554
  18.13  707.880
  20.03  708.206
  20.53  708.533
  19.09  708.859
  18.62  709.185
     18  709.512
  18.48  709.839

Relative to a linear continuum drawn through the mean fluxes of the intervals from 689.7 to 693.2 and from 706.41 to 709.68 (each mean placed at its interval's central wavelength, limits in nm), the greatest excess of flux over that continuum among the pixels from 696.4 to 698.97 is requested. 1.5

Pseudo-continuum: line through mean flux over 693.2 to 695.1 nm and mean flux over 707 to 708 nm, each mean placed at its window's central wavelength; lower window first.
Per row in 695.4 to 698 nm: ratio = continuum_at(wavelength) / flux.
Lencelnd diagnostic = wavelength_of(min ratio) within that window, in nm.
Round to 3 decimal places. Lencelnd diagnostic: 697.846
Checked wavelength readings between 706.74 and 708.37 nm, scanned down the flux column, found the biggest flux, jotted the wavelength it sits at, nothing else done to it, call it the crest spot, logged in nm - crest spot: 706.903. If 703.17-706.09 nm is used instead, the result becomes 703.979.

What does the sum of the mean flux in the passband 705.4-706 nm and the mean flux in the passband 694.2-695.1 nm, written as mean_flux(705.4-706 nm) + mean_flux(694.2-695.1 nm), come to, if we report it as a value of 37.4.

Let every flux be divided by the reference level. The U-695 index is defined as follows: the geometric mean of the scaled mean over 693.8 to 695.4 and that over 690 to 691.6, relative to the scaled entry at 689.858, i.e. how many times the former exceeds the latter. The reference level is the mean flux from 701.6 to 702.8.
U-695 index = 1.02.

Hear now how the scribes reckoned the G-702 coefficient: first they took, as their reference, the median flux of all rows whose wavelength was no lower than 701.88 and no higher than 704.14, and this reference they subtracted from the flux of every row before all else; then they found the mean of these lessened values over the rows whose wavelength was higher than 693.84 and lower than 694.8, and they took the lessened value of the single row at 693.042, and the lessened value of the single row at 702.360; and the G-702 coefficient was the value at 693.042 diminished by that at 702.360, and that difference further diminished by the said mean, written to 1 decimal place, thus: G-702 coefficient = 1.3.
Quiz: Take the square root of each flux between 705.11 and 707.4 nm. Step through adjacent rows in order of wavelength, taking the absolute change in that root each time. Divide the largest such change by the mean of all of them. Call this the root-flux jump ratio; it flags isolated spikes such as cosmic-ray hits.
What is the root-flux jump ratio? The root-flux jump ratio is 1.89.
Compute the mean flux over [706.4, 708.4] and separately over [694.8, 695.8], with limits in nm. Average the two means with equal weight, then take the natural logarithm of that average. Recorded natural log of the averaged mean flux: 2.98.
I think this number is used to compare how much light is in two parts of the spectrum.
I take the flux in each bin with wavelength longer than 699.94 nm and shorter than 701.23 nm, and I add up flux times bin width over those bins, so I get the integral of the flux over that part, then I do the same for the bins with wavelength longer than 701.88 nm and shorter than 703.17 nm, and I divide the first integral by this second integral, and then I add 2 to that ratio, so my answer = 3.02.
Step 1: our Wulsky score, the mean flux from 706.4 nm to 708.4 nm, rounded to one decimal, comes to 19.9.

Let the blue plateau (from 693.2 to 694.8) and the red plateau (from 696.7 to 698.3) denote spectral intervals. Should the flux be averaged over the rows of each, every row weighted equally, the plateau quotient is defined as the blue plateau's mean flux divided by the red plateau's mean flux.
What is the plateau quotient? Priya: 0.98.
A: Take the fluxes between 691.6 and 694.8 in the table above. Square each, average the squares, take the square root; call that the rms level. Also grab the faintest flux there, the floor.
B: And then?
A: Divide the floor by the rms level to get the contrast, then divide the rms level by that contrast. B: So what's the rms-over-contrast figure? 21.6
